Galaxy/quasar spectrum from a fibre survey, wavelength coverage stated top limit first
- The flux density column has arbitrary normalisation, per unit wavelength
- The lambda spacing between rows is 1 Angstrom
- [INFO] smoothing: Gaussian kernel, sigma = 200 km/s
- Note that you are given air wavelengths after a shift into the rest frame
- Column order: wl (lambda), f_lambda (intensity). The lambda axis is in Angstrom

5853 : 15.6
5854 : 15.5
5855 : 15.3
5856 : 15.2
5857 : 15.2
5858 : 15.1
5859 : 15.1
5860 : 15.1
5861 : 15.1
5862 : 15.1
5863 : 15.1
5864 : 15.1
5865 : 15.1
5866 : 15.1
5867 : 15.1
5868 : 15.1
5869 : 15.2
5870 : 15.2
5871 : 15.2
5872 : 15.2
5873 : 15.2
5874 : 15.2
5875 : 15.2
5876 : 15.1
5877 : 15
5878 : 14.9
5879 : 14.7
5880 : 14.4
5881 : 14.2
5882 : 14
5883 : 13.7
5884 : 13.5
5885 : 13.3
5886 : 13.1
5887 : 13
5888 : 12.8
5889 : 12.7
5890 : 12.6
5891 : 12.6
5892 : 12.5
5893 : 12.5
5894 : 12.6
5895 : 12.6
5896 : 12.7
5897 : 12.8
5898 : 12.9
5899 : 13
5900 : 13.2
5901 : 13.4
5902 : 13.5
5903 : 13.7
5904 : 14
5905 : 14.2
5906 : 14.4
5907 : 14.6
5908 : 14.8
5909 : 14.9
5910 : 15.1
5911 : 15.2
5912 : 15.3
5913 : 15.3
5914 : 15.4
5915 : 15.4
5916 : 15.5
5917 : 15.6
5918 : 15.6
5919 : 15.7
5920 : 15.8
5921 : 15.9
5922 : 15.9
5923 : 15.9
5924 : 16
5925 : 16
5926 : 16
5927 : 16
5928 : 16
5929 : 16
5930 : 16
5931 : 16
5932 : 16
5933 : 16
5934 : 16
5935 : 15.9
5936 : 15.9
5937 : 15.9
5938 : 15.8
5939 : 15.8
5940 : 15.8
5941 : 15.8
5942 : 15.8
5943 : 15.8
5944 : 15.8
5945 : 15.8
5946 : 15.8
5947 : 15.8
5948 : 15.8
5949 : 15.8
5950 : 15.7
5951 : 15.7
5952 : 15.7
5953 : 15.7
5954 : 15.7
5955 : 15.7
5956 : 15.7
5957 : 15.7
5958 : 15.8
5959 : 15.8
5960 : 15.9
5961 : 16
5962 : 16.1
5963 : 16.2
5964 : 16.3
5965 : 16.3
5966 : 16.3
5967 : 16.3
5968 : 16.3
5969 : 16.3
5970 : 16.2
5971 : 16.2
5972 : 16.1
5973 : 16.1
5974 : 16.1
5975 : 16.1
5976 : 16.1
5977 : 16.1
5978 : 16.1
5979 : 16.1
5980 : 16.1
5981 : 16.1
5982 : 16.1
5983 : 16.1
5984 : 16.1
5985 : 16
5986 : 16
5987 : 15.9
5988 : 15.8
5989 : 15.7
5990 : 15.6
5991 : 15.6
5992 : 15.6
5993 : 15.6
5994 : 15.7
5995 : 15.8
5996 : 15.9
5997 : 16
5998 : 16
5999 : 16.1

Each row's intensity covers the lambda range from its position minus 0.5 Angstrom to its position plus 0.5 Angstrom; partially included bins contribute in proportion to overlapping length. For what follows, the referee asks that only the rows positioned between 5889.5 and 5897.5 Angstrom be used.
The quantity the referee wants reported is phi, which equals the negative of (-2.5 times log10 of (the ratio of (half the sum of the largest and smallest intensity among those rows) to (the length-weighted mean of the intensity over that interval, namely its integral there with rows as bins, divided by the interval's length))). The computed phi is 0.0032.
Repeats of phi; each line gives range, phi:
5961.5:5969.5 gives -0.0042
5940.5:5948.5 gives 0.0000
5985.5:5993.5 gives 0.0052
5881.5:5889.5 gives 0.0071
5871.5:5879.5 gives -0.0081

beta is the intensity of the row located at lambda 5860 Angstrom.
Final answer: 15.1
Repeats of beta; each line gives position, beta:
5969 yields 16.3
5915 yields 15.4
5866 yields 15.1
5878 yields 14.9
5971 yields 16.2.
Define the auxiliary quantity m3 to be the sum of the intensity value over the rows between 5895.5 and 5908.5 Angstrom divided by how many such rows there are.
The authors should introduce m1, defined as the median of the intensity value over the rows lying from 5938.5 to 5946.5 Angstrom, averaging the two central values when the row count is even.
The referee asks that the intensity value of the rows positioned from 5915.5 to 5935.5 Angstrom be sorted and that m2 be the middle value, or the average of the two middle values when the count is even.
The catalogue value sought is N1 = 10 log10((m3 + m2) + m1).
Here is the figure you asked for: 16.57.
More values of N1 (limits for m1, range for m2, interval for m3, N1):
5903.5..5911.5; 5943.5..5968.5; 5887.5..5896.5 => 16.35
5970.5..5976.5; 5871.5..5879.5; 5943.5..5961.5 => 16.72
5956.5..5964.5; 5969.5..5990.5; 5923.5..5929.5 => 16.82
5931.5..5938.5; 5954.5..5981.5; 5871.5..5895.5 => 16.61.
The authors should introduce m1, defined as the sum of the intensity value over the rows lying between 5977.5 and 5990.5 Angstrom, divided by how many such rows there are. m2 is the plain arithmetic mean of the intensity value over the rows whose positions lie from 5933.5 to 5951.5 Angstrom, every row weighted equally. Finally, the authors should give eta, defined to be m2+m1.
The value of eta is 31.8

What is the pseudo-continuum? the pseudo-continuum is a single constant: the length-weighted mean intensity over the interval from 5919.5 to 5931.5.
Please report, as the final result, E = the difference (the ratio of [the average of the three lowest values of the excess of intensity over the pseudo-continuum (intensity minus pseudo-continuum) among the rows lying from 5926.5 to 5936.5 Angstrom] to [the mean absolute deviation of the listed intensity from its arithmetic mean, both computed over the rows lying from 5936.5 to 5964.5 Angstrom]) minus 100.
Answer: -100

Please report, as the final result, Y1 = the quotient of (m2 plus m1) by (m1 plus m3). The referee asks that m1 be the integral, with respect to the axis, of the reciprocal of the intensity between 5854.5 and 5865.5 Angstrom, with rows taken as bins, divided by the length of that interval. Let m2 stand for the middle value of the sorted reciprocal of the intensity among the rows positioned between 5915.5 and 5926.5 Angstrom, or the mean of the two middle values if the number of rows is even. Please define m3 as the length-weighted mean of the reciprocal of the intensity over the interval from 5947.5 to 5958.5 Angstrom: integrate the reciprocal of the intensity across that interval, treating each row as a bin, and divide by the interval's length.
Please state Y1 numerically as 0.99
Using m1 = 0.0661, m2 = 0.0629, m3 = 0.0636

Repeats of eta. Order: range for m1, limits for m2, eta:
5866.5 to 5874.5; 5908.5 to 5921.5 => 30.6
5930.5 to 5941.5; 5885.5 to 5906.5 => 29.0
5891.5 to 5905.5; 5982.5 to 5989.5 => 29.1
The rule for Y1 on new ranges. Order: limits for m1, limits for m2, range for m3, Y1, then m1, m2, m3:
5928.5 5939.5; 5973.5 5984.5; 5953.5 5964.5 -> 0.99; 0.0628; 0.0621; 0.0629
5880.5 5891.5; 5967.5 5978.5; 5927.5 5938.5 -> 1.00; 0.0757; 0.0621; 0.0627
